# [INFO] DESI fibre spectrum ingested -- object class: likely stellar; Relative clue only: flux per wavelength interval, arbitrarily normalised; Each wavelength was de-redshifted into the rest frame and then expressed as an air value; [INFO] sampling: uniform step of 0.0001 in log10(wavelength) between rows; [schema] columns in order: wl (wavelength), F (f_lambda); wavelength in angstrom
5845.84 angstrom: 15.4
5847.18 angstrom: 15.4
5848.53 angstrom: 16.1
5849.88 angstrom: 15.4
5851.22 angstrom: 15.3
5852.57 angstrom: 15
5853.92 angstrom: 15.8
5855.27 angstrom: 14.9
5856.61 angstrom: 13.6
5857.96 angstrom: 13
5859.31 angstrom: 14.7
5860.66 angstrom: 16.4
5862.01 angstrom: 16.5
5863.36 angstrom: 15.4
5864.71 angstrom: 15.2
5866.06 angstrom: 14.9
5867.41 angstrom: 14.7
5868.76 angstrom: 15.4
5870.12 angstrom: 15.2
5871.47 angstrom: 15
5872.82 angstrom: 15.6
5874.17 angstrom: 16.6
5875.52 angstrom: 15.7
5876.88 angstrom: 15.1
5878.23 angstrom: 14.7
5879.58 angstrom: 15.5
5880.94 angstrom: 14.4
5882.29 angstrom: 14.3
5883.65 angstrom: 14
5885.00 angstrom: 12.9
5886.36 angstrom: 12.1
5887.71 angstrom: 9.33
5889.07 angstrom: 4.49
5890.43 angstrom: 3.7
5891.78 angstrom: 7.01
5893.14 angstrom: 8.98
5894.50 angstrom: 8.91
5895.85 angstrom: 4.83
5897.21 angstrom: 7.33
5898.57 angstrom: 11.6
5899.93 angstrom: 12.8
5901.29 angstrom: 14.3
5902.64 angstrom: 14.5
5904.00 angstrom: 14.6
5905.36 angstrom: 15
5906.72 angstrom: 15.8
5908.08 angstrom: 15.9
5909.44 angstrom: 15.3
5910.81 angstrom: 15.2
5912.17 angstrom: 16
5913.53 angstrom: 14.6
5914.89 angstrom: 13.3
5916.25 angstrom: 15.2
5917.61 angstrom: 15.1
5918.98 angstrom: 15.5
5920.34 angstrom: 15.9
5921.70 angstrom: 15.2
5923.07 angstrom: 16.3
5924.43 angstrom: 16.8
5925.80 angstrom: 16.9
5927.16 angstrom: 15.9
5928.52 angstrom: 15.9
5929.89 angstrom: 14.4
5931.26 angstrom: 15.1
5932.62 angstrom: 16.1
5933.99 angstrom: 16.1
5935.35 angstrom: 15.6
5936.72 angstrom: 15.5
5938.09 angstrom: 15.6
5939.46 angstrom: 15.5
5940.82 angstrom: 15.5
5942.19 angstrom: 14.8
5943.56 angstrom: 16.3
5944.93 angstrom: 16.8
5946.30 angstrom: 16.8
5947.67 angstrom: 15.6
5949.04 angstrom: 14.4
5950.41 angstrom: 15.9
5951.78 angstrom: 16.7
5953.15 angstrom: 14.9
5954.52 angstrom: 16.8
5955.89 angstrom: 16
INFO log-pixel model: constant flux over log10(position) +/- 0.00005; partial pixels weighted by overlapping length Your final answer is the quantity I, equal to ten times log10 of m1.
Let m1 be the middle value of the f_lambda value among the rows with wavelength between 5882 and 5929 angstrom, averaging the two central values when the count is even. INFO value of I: 11.6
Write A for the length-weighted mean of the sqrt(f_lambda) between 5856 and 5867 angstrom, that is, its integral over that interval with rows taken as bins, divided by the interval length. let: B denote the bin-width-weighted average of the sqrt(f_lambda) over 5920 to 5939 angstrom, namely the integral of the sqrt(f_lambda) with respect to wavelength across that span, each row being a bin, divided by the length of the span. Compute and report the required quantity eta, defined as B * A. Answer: 15.4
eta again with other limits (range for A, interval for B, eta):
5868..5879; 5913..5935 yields 15.5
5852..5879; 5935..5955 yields 15.5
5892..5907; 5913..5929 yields 13.2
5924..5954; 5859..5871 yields 15.6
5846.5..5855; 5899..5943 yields 15.4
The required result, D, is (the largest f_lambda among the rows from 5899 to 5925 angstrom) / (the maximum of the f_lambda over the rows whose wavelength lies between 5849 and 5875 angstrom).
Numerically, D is 1.01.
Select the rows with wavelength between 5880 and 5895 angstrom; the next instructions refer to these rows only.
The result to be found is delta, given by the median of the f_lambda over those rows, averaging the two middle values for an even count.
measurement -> 9.3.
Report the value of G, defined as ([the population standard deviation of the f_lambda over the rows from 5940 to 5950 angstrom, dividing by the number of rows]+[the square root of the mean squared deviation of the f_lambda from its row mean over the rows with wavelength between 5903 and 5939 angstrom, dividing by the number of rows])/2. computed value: 0.8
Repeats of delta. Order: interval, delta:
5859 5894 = 14.8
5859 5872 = 15.2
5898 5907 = 14.5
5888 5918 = 14.4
